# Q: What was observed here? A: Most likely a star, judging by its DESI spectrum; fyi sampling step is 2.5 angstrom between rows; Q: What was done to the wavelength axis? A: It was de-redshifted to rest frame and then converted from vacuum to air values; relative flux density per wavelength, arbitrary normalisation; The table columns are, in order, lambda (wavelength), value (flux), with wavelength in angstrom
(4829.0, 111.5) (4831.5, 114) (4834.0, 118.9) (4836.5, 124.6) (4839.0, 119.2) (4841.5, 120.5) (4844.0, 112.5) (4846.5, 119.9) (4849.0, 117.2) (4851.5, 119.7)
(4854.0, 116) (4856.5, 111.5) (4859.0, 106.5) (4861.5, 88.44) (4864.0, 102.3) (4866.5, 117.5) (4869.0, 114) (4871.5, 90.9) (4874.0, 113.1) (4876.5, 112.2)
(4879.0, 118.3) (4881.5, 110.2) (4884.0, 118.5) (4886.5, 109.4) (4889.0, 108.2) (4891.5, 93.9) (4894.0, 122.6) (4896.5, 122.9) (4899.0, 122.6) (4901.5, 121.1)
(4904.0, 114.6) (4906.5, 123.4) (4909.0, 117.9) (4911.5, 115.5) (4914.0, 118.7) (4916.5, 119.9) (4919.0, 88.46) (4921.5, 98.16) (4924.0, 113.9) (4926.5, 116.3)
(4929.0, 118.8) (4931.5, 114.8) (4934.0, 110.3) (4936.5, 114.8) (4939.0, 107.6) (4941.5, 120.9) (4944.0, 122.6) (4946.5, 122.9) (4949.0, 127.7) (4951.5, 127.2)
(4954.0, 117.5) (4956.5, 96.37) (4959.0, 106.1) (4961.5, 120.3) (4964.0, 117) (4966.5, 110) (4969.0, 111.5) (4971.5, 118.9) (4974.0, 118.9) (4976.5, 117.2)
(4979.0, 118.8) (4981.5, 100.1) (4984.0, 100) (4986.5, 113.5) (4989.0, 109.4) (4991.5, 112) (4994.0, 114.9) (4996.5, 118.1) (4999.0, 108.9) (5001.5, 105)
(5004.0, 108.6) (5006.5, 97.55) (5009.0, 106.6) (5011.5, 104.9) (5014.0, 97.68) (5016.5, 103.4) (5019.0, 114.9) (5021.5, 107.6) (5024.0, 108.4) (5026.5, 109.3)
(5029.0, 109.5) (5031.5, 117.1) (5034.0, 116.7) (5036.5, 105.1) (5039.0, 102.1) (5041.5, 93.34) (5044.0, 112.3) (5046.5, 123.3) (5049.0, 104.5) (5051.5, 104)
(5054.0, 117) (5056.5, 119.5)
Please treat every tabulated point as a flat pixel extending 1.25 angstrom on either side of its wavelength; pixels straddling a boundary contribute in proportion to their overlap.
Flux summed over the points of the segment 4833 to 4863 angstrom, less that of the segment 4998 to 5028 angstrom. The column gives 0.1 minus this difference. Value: -102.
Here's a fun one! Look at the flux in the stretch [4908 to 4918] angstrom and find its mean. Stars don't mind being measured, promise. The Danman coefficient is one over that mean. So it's 0.0085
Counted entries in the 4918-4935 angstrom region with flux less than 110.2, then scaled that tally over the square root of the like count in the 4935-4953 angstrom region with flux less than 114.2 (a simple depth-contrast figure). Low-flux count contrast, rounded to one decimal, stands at 2.0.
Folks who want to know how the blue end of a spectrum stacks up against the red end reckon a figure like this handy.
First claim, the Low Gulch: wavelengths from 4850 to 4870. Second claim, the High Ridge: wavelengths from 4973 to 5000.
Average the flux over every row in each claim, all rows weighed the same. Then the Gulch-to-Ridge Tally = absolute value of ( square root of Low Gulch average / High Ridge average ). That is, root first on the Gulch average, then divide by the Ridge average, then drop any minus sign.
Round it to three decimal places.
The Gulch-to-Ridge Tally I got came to 0.093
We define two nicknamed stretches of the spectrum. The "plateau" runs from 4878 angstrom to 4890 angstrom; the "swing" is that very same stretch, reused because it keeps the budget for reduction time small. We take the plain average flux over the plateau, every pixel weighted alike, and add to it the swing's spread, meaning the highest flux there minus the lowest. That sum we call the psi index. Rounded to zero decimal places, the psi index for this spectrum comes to 123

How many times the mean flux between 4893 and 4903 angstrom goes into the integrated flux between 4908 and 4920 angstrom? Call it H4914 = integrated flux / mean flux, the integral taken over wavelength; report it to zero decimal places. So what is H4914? 11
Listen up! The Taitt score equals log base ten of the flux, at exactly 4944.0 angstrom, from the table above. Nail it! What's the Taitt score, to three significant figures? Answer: 2.09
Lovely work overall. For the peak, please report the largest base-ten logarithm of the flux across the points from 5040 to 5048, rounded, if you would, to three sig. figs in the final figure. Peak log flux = 2.09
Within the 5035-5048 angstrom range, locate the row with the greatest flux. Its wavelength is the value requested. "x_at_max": 5046.5 angstrom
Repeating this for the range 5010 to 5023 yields 5019.0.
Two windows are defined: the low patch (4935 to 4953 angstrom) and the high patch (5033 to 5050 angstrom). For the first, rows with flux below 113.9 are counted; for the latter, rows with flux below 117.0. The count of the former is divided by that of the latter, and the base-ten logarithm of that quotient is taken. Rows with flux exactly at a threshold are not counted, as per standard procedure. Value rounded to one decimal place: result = -0.8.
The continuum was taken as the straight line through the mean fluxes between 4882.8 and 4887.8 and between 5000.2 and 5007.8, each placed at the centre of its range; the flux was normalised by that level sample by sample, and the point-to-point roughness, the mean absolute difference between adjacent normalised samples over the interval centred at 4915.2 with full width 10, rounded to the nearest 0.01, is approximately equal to 0.11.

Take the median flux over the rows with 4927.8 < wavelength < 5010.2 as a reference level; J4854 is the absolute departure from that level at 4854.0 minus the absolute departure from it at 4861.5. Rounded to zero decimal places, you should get -25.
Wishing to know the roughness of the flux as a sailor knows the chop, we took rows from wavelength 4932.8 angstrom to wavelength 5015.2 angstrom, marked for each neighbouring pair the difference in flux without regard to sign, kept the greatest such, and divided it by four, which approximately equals 5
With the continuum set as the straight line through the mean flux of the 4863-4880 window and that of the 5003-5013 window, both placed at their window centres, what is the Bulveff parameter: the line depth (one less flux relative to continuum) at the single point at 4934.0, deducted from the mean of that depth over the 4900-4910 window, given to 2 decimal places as -0.07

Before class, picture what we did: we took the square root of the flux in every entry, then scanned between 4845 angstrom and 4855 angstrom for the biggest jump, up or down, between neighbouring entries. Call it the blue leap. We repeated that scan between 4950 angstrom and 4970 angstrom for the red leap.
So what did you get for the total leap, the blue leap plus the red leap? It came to 1.19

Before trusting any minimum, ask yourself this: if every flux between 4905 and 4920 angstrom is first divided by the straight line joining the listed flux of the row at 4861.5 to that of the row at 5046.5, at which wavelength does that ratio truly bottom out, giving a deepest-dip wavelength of 4919.0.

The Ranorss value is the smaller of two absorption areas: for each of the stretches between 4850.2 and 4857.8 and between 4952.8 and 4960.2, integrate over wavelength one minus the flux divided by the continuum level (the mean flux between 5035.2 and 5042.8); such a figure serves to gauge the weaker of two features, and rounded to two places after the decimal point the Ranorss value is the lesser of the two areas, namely -1.16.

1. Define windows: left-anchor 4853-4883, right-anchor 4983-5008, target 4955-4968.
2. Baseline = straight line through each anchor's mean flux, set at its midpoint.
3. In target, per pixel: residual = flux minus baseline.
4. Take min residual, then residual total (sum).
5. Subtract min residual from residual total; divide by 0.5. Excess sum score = 37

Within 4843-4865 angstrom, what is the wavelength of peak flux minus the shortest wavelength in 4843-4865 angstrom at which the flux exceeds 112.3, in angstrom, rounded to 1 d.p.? 2.5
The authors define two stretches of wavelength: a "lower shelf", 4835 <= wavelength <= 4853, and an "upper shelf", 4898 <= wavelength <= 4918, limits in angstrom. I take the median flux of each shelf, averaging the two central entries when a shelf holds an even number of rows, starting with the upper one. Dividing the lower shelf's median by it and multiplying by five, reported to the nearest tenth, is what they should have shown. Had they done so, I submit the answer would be 5.0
